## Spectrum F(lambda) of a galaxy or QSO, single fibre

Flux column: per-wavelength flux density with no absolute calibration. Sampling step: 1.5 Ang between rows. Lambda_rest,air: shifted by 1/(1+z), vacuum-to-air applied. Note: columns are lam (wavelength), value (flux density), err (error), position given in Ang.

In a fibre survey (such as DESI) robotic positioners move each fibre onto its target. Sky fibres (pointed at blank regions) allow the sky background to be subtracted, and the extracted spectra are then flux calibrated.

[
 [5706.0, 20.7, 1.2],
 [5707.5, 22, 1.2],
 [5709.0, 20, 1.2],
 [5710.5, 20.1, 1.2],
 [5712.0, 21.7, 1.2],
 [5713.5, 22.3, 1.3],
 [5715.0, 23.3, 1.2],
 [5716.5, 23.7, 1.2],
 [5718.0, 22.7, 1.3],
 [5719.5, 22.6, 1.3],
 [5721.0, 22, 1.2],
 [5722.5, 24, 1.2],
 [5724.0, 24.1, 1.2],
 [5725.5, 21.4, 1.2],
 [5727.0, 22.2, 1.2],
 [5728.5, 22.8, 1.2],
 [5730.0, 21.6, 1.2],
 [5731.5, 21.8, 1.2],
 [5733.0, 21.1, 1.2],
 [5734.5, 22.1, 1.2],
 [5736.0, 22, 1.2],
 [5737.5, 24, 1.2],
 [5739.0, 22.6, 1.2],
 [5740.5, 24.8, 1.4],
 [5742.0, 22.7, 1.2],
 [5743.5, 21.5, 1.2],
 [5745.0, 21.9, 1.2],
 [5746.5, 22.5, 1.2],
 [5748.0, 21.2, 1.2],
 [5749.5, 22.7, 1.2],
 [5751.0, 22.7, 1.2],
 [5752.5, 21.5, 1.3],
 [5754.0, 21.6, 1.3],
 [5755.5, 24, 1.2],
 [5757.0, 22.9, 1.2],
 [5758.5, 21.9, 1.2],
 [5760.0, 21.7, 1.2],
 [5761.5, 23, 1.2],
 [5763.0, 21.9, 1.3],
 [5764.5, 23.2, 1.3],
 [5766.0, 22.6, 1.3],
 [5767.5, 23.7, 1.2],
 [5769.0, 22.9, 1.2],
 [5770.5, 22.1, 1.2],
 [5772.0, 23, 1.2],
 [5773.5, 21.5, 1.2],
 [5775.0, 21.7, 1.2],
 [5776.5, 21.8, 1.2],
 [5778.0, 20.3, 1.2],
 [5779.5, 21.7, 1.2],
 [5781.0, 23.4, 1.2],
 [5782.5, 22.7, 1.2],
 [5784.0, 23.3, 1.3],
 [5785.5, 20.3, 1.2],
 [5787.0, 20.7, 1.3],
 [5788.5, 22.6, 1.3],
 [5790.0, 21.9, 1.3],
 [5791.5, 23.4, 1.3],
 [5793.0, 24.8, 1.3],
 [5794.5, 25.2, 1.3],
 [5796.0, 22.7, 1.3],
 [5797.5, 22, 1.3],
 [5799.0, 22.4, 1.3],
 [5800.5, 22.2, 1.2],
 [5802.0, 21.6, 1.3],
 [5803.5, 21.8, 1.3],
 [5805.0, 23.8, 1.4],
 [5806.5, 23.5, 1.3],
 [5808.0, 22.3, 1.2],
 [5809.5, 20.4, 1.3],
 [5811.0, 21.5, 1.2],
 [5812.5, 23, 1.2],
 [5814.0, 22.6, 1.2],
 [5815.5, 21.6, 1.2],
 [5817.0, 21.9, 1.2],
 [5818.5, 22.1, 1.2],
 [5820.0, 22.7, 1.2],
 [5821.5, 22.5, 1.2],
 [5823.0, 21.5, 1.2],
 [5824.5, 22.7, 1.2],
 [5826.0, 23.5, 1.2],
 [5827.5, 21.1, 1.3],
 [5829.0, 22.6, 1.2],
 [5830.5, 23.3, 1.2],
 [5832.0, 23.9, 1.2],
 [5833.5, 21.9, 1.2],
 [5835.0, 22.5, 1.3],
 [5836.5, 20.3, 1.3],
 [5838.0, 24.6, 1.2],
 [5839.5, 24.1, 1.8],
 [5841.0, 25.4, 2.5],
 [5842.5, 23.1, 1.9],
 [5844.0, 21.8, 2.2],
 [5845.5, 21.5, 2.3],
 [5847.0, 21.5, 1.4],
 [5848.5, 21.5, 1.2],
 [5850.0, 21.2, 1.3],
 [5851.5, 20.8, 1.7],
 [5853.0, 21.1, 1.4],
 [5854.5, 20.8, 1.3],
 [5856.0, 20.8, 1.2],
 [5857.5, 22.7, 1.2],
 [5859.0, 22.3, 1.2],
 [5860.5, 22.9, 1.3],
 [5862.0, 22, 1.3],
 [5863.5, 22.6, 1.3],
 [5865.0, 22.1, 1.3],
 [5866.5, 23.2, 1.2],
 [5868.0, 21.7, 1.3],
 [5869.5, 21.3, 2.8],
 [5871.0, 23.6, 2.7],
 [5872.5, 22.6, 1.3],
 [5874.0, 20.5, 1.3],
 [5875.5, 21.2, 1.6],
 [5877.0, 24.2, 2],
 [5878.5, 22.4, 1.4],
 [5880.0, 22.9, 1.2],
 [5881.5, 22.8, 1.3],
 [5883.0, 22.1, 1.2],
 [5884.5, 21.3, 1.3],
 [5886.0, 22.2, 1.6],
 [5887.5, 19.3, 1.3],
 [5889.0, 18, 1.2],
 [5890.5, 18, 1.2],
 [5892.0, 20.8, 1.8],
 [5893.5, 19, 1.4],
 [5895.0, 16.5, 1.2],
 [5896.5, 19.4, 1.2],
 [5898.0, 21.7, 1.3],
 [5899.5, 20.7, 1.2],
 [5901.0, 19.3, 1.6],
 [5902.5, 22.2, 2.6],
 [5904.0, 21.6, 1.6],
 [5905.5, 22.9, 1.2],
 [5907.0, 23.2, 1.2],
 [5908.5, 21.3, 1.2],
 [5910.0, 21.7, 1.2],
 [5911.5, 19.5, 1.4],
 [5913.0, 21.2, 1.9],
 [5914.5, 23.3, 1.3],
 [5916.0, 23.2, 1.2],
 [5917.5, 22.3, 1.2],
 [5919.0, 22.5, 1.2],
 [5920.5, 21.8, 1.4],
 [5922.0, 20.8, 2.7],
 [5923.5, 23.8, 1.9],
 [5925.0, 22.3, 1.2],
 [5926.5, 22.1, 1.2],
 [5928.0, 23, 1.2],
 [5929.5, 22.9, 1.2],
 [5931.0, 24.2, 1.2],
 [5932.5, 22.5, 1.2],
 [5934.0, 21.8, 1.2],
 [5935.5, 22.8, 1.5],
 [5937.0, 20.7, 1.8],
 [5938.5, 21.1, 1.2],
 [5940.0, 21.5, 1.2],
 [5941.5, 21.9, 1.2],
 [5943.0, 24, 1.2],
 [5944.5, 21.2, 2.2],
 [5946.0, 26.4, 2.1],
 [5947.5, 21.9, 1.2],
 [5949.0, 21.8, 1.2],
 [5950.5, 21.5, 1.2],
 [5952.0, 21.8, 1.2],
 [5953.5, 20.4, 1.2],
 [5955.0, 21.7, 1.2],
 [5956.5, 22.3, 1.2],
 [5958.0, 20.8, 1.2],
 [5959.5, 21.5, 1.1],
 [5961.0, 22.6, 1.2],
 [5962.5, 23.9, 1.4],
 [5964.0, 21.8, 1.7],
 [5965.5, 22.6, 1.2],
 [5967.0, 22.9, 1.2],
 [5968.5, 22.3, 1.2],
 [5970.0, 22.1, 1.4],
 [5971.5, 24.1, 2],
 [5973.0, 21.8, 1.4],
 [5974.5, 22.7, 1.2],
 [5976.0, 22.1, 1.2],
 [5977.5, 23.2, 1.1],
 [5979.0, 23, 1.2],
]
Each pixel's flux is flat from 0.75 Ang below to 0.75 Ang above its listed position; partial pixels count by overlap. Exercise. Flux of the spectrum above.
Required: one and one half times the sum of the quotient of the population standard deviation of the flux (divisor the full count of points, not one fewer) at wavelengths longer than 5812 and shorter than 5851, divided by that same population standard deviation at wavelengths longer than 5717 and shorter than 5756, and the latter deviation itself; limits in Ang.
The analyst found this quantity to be 3.23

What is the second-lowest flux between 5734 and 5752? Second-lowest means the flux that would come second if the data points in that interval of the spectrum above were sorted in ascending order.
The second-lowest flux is 21.5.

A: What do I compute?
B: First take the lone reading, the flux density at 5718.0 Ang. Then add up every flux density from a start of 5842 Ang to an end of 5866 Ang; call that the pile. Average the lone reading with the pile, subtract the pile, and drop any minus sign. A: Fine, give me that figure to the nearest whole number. 163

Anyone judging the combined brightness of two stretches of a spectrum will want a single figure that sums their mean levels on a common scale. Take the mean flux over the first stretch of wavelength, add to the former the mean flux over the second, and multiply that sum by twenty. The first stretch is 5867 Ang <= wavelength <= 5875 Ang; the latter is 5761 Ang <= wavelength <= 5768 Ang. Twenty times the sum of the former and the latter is 896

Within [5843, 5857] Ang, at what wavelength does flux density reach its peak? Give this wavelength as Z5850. 5844.0 Ang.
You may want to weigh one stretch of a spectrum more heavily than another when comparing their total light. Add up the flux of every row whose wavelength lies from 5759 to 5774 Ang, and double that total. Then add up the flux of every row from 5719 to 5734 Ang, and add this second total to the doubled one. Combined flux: 675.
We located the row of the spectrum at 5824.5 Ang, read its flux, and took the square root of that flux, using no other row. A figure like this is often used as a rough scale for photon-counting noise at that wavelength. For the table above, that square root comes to 4.76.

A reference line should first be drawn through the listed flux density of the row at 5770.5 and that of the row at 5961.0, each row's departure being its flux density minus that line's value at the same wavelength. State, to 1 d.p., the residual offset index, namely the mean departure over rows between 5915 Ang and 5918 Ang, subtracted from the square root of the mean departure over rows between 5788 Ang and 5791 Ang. 0.1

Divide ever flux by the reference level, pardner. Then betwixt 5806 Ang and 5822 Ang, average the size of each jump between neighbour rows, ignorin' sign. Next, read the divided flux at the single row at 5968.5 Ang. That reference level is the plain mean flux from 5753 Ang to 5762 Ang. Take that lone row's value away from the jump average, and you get -0.95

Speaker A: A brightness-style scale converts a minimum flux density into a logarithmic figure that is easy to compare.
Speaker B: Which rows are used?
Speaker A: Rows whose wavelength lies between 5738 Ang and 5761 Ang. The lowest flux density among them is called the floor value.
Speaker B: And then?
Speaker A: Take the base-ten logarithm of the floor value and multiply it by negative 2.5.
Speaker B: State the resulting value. -3.32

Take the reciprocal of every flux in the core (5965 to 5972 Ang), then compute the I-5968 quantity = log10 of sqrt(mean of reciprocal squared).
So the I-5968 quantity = -1.36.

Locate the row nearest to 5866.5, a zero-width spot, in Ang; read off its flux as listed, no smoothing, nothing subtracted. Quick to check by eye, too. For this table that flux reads 23.2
